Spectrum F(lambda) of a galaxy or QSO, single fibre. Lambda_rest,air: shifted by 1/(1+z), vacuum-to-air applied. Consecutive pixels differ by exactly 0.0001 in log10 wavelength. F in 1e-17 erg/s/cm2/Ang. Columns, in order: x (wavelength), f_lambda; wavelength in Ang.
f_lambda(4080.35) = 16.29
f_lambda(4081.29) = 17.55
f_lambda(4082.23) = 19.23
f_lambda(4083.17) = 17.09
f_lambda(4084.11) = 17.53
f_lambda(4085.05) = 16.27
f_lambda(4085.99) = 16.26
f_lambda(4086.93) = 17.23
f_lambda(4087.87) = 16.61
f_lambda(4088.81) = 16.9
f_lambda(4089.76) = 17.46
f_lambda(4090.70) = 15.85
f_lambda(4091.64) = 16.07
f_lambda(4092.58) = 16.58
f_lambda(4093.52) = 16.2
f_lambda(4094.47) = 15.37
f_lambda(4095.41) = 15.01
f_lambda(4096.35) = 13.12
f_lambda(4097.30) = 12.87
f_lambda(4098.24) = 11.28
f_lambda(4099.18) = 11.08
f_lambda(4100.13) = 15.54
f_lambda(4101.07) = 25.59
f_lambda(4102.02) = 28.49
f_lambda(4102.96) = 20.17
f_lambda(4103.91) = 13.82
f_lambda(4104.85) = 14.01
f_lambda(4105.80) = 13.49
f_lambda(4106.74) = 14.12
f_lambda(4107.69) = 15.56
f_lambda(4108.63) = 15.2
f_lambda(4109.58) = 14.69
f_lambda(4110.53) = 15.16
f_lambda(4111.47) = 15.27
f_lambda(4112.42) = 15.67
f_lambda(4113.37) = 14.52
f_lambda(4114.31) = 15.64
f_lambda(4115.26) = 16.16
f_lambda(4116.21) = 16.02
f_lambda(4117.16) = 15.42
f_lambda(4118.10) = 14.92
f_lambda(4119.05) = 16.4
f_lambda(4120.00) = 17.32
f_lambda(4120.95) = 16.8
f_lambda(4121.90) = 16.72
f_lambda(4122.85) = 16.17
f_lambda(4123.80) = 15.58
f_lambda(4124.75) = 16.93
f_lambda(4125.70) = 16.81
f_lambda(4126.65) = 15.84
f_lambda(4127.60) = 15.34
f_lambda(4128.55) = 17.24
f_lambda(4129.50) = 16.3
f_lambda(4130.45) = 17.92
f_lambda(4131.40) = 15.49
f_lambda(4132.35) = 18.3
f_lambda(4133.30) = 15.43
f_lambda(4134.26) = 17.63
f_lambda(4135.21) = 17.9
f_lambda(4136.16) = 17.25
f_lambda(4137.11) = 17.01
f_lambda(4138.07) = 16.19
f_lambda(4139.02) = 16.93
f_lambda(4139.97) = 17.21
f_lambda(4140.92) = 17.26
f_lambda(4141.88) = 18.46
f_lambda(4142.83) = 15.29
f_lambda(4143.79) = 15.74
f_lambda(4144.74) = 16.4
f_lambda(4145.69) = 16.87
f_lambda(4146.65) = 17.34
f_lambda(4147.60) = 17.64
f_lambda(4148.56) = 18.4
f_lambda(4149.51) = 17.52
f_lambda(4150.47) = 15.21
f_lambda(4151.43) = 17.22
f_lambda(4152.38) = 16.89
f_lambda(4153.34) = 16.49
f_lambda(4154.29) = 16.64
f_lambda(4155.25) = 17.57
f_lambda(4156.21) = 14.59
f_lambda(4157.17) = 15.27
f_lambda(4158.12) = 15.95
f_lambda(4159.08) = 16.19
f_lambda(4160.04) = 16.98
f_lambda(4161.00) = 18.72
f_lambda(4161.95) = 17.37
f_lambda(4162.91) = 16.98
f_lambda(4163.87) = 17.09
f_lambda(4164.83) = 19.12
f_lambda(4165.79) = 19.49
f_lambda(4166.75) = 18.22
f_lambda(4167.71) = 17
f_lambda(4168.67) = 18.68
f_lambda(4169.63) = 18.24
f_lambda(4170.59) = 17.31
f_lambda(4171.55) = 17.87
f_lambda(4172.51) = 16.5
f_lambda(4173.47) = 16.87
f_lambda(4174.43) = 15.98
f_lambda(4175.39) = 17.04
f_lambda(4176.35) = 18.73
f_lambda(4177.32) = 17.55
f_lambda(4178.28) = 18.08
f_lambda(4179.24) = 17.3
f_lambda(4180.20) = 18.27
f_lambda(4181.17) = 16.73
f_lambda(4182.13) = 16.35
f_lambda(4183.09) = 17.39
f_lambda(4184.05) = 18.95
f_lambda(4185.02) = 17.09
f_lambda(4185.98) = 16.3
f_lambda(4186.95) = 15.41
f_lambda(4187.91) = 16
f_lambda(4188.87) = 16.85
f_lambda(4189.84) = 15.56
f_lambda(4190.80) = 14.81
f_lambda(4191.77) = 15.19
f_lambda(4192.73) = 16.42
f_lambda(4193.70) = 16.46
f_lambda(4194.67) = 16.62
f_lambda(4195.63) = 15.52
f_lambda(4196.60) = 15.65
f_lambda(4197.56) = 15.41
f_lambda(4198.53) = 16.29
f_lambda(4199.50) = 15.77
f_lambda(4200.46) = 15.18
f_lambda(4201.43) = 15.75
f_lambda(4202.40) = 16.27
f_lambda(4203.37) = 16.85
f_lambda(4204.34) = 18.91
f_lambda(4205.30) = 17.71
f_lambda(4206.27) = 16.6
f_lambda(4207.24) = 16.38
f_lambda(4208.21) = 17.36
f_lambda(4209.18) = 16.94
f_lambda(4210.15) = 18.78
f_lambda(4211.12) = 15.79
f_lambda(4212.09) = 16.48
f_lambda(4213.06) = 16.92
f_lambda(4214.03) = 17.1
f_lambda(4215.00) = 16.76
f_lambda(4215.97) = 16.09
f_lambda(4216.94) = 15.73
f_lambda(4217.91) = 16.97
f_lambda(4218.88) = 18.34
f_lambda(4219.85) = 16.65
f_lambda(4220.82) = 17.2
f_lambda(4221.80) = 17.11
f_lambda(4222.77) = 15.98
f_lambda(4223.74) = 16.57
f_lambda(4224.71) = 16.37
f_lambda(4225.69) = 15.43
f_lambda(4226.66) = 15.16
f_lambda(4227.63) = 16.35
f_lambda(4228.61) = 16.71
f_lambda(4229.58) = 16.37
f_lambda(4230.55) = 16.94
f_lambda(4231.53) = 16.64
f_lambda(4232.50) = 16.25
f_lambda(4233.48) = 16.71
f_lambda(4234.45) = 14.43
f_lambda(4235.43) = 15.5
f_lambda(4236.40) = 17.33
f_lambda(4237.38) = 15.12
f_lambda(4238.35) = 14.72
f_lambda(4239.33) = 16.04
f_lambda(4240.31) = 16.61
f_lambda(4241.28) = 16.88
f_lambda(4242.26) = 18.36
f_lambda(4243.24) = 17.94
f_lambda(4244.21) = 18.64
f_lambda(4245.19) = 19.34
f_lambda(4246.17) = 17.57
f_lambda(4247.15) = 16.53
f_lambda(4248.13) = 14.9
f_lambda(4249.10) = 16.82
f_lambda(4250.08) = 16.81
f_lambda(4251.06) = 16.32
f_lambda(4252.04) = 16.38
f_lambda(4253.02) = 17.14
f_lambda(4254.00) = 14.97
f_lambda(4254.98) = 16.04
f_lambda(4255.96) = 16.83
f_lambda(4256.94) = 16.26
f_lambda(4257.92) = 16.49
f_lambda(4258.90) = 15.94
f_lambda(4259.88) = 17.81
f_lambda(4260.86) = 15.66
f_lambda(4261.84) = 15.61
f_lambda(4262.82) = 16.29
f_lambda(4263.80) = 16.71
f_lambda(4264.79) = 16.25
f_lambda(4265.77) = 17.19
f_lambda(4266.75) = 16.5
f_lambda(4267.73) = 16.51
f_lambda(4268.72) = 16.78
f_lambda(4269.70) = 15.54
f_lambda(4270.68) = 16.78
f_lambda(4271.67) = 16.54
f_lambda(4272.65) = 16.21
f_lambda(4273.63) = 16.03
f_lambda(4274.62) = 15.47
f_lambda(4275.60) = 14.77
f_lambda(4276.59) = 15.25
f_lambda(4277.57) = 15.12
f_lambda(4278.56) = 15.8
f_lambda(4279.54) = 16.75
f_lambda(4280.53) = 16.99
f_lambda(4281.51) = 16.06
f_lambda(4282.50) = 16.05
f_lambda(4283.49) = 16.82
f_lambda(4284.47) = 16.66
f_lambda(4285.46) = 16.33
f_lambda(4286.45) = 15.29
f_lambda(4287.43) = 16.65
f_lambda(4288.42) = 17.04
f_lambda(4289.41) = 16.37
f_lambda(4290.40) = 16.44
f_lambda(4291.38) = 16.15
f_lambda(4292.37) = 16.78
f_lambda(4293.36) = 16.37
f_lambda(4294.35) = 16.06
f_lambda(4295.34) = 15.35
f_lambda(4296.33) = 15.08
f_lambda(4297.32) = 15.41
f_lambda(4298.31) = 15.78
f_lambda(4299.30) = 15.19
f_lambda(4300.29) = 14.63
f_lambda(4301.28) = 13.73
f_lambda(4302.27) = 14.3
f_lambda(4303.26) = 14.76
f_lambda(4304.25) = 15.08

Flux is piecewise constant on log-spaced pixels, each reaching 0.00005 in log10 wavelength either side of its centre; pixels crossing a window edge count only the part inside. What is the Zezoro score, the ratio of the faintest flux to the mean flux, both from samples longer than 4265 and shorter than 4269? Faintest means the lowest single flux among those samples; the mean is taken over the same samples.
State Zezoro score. 0.99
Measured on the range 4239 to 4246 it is 0.91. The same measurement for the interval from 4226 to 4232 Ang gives 0.93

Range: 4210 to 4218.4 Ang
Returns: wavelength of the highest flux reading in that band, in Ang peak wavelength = 4210.15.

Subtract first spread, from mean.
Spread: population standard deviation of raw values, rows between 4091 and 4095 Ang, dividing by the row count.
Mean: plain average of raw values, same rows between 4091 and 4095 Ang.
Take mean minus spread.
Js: 15.6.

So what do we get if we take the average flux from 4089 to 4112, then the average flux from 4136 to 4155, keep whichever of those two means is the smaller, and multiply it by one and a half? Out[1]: 23.9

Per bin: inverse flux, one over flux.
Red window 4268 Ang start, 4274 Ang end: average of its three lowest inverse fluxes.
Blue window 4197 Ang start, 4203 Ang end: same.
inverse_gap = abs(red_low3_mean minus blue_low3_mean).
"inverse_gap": 0.0022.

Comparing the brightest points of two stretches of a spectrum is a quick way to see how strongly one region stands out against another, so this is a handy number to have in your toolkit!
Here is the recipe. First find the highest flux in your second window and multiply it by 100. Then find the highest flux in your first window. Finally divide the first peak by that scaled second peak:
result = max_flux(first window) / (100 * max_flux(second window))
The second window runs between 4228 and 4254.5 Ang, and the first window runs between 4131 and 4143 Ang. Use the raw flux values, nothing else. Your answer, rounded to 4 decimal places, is 0.0095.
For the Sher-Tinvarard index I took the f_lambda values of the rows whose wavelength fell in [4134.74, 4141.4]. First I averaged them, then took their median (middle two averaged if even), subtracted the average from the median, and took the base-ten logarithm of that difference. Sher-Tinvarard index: -1.0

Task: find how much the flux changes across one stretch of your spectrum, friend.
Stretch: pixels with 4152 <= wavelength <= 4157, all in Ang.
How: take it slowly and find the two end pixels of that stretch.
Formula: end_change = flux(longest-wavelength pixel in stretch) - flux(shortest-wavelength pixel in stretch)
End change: -2.3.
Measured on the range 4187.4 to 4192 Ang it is -0.8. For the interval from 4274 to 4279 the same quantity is 0.3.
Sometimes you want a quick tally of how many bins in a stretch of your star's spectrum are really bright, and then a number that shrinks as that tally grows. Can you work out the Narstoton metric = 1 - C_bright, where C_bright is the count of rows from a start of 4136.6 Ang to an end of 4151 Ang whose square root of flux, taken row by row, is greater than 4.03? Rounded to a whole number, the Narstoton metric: -10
